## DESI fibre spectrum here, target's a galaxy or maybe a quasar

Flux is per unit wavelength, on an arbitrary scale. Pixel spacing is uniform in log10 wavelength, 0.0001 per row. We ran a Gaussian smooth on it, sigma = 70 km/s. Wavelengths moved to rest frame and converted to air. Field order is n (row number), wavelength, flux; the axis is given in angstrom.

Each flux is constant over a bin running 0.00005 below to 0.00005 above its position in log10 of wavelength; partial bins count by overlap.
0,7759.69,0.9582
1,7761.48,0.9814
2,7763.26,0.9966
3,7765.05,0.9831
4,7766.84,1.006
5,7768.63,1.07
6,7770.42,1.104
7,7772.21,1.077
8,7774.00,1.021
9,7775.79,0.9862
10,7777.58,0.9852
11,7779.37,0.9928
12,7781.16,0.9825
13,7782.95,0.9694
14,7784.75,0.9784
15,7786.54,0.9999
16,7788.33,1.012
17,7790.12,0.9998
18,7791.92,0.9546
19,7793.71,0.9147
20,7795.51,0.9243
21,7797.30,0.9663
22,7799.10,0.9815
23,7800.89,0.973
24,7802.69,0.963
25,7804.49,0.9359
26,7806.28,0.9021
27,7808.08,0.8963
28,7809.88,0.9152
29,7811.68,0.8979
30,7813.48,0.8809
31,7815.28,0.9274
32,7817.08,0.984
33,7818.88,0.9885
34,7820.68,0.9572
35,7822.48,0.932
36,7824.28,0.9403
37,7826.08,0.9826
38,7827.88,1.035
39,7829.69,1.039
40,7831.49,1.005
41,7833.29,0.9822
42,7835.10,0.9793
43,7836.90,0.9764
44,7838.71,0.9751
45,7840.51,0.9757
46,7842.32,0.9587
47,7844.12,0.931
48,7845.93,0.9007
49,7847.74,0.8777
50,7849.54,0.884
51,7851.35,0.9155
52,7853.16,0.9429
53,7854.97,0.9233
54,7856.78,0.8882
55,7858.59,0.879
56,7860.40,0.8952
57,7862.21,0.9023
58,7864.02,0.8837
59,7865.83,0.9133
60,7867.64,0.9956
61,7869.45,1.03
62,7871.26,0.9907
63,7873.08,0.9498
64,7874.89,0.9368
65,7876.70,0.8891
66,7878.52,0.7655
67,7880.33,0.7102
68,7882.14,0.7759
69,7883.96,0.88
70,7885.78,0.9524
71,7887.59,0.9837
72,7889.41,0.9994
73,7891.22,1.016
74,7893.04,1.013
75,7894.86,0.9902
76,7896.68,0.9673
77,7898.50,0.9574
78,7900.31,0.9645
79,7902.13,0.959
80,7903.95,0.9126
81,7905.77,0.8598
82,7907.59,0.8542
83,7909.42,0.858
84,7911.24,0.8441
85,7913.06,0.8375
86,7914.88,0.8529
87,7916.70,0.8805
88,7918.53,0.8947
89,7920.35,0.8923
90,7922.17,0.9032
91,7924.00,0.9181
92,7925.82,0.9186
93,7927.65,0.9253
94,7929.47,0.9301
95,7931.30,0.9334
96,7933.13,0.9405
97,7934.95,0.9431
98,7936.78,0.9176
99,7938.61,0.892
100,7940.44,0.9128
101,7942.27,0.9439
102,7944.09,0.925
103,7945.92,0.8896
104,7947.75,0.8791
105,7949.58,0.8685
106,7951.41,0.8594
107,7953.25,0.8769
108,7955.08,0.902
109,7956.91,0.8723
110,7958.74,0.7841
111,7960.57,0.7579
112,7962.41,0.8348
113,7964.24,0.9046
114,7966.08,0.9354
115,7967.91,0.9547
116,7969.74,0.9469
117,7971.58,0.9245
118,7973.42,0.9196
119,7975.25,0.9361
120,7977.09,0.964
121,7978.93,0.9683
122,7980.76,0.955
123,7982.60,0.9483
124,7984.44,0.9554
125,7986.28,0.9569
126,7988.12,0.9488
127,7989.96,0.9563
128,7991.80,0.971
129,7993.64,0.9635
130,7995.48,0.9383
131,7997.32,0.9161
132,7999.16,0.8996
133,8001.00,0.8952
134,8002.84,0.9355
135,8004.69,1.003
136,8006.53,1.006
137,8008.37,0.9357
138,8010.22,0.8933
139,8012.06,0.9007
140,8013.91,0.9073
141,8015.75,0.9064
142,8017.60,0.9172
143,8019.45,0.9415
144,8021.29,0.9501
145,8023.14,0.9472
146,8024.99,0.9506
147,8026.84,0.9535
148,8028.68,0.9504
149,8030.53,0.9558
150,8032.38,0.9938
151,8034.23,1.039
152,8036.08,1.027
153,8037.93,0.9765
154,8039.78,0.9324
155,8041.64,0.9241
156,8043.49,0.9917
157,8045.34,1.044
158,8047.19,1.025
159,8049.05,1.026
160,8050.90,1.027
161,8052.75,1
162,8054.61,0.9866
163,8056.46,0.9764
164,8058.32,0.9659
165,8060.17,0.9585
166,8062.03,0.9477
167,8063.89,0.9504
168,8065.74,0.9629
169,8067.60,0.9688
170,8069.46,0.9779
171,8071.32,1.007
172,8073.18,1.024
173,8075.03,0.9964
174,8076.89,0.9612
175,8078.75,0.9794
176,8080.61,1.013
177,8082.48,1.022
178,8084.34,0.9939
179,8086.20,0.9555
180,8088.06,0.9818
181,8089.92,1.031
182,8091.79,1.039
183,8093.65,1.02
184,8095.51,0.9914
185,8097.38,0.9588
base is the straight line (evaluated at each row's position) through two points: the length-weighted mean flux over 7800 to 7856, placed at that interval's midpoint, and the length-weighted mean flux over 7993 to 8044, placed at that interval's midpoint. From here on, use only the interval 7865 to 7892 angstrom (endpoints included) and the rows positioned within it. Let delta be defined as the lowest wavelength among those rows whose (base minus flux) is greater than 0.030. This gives 7865.83 angstrom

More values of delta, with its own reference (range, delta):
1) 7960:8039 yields 7960.57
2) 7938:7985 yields 7938.61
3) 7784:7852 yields 7793.71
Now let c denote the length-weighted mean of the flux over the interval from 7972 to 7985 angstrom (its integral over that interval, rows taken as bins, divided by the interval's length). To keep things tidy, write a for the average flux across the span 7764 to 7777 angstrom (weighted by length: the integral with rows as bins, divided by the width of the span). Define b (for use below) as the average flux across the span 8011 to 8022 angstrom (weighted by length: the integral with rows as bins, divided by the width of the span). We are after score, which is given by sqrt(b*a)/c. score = 1.03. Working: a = 1.03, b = 0.92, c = 0.95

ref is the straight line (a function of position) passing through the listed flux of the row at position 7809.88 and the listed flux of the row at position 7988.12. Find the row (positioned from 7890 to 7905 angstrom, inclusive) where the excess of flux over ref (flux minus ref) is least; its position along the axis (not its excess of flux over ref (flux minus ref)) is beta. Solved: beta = 7903.95 angstrom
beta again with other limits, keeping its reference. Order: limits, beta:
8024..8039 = 8028.68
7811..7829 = 7813.48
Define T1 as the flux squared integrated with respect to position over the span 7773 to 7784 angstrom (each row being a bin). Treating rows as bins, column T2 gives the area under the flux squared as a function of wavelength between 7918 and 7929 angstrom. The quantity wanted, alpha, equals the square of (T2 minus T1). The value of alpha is 3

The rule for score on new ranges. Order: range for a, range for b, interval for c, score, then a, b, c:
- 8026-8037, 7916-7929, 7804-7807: 1.03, 0.99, 0.91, 0.92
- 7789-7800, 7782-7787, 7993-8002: 1.05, 0.96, 0.98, 0.92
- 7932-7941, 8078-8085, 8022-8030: 1.01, 0.92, 1.00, 0.95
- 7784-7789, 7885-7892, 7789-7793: 1.02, 1.00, 0.99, 0.98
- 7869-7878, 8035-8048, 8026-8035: 0.99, 0.95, 0.99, 0.98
